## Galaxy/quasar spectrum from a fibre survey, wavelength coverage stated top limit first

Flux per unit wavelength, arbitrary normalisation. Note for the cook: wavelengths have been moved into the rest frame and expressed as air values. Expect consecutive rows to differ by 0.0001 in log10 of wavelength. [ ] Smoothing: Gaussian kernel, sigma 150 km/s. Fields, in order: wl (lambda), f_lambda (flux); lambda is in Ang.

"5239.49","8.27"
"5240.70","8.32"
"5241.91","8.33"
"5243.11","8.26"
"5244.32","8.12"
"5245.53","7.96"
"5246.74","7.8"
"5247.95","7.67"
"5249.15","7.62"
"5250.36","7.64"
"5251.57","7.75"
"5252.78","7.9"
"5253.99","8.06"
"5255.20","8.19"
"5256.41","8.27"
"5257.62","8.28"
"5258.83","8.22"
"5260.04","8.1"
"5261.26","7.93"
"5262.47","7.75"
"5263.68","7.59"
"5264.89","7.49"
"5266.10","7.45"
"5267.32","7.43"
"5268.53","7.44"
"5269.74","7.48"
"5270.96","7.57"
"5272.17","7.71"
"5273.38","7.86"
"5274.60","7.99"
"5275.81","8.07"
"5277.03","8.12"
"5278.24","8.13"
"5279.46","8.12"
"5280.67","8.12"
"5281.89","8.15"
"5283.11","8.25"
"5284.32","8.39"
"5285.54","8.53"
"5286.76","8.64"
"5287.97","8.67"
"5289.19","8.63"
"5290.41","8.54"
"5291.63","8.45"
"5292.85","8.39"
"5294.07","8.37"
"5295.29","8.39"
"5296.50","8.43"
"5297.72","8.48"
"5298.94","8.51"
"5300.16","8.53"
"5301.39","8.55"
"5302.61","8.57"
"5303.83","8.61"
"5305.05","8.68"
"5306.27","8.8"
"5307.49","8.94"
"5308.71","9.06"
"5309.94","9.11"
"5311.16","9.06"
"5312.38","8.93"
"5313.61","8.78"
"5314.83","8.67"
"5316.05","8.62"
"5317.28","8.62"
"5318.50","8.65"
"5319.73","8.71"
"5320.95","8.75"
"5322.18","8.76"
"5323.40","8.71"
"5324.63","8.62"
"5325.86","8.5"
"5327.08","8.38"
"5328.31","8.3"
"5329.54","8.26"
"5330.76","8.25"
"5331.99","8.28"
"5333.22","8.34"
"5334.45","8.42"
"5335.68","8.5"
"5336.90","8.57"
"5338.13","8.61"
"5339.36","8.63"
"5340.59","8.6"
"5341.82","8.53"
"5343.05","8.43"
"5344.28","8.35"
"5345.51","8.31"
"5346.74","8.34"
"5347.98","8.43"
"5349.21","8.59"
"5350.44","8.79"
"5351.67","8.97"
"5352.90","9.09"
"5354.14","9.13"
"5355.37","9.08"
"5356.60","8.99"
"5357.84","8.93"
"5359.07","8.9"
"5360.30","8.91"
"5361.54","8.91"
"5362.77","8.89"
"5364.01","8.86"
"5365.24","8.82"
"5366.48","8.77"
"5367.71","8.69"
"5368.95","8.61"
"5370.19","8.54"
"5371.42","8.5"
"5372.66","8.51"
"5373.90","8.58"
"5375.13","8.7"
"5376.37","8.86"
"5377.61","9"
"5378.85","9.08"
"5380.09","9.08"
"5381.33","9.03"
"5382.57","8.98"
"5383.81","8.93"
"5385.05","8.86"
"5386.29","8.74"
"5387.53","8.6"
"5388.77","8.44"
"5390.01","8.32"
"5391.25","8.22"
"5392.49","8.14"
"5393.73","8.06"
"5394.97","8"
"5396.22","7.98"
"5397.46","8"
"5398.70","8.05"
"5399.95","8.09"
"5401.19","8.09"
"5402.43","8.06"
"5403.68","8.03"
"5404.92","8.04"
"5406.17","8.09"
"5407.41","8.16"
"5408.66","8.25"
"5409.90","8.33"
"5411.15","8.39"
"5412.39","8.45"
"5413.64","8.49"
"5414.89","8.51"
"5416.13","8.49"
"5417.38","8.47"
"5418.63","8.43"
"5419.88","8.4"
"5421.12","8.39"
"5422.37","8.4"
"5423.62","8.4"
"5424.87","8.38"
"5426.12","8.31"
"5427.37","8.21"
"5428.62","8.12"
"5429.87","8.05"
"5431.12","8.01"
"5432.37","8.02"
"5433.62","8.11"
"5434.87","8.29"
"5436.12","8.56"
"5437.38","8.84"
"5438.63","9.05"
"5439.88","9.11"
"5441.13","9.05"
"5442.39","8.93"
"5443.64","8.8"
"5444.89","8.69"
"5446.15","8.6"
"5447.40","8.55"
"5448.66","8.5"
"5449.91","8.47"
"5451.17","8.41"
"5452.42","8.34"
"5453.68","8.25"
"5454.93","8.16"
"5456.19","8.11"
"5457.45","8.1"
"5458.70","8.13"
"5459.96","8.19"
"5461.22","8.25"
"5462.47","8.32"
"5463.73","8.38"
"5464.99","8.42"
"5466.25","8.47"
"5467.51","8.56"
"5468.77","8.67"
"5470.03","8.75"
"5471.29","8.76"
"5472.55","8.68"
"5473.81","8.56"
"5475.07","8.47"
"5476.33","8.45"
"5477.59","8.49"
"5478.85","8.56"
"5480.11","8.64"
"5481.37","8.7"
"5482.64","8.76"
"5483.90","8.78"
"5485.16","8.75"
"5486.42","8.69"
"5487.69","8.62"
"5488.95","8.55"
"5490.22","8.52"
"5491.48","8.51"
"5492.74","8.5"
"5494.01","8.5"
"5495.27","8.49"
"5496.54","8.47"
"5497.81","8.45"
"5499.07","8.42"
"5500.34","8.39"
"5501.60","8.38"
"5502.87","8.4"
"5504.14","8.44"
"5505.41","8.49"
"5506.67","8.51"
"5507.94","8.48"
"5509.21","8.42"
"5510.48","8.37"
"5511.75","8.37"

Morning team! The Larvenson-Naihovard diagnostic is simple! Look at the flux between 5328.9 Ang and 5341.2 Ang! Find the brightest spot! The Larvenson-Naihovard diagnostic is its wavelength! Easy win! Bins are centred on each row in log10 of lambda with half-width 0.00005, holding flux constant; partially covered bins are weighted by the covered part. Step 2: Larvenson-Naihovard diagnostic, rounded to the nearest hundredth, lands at 5339.36 Ang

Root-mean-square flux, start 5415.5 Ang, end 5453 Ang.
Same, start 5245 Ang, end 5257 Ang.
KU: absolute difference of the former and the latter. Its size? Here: 0.60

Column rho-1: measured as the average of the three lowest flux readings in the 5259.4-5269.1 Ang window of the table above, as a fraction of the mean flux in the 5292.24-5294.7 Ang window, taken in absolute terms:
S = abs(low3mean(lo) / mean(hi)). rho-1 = 0.89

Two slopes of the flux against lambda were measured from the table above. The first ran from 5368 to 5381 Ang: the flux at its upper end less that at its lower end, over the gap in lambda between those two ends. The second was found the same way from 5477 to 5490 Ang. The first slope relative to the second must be 8.0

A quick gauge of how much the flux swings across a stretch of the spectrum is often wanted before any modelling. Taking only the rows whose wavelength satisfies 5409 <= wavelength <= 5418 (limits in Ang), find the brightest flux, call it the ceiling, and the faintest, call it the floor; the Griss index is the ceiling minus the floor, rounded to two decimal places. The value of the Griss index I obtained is 0.18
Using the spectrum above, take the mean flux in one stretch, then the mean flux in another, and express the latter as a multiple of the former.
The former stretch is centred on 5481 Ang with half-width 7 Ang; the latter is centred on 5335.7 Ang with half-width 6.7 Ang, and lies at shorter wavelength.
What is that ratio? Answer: 0.980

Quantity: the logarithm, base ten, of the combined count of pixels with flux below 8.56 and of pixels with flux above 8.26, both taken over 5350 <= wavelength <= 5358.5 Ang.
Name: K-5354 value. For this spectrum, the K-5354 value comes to 0.85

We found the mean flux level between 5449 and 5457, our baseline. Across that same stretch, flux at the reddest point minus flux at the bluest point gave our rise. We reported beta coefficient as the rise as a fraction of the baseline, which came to -0.04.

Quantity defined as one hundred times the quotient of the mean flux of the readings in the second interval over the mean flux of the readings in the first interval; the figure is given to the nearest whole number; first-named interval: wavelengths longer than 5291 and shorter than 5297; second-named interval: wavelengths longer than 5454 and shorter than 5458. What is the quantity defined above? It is 97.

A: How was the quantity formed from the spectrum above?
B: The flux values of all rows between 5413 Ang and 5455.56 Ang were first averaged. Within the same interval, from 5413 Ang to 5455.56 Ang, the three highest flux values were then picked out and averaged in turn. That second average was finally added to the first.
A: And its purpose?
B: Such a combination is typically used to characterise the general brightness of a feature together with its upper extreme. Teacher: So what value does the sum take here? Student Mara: 17.5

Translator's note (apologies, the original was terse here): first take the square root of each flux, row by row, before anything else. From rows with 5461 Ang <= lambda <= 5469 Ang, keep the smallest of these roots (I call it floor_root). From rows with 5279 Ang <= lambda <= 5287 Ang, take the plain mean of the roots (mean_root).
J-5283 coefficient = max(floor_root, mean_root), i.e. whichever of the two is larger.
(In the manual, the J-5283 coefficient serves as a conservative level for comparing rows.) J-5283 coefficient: 2.88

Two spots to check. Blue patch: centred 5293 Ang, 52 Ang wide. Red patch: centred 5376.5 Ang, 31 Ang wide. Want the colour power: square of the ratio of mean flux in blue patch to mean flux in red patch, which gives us 0.92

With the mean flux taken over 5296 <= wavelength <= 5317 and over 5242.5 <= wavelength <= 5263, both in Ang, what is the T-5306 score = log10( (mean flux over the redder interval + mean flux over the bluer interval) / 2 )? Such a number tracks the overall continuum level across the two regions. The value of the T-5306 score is 0.922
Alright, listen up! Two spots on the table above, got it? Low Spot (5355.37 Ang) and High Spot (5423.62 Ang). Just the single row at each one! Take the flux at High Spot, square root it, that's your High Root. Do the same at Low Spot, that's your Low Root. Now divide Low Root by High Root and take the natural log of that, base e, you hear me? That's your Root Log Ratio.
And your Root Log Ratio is 0.039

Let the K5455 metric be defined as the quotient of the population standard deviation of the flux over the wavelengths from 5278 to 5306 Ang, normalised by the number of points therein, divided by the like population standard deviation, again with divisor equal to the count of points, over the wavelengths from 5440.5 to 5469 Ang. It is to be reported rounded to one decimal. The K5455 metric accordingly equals 0.7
